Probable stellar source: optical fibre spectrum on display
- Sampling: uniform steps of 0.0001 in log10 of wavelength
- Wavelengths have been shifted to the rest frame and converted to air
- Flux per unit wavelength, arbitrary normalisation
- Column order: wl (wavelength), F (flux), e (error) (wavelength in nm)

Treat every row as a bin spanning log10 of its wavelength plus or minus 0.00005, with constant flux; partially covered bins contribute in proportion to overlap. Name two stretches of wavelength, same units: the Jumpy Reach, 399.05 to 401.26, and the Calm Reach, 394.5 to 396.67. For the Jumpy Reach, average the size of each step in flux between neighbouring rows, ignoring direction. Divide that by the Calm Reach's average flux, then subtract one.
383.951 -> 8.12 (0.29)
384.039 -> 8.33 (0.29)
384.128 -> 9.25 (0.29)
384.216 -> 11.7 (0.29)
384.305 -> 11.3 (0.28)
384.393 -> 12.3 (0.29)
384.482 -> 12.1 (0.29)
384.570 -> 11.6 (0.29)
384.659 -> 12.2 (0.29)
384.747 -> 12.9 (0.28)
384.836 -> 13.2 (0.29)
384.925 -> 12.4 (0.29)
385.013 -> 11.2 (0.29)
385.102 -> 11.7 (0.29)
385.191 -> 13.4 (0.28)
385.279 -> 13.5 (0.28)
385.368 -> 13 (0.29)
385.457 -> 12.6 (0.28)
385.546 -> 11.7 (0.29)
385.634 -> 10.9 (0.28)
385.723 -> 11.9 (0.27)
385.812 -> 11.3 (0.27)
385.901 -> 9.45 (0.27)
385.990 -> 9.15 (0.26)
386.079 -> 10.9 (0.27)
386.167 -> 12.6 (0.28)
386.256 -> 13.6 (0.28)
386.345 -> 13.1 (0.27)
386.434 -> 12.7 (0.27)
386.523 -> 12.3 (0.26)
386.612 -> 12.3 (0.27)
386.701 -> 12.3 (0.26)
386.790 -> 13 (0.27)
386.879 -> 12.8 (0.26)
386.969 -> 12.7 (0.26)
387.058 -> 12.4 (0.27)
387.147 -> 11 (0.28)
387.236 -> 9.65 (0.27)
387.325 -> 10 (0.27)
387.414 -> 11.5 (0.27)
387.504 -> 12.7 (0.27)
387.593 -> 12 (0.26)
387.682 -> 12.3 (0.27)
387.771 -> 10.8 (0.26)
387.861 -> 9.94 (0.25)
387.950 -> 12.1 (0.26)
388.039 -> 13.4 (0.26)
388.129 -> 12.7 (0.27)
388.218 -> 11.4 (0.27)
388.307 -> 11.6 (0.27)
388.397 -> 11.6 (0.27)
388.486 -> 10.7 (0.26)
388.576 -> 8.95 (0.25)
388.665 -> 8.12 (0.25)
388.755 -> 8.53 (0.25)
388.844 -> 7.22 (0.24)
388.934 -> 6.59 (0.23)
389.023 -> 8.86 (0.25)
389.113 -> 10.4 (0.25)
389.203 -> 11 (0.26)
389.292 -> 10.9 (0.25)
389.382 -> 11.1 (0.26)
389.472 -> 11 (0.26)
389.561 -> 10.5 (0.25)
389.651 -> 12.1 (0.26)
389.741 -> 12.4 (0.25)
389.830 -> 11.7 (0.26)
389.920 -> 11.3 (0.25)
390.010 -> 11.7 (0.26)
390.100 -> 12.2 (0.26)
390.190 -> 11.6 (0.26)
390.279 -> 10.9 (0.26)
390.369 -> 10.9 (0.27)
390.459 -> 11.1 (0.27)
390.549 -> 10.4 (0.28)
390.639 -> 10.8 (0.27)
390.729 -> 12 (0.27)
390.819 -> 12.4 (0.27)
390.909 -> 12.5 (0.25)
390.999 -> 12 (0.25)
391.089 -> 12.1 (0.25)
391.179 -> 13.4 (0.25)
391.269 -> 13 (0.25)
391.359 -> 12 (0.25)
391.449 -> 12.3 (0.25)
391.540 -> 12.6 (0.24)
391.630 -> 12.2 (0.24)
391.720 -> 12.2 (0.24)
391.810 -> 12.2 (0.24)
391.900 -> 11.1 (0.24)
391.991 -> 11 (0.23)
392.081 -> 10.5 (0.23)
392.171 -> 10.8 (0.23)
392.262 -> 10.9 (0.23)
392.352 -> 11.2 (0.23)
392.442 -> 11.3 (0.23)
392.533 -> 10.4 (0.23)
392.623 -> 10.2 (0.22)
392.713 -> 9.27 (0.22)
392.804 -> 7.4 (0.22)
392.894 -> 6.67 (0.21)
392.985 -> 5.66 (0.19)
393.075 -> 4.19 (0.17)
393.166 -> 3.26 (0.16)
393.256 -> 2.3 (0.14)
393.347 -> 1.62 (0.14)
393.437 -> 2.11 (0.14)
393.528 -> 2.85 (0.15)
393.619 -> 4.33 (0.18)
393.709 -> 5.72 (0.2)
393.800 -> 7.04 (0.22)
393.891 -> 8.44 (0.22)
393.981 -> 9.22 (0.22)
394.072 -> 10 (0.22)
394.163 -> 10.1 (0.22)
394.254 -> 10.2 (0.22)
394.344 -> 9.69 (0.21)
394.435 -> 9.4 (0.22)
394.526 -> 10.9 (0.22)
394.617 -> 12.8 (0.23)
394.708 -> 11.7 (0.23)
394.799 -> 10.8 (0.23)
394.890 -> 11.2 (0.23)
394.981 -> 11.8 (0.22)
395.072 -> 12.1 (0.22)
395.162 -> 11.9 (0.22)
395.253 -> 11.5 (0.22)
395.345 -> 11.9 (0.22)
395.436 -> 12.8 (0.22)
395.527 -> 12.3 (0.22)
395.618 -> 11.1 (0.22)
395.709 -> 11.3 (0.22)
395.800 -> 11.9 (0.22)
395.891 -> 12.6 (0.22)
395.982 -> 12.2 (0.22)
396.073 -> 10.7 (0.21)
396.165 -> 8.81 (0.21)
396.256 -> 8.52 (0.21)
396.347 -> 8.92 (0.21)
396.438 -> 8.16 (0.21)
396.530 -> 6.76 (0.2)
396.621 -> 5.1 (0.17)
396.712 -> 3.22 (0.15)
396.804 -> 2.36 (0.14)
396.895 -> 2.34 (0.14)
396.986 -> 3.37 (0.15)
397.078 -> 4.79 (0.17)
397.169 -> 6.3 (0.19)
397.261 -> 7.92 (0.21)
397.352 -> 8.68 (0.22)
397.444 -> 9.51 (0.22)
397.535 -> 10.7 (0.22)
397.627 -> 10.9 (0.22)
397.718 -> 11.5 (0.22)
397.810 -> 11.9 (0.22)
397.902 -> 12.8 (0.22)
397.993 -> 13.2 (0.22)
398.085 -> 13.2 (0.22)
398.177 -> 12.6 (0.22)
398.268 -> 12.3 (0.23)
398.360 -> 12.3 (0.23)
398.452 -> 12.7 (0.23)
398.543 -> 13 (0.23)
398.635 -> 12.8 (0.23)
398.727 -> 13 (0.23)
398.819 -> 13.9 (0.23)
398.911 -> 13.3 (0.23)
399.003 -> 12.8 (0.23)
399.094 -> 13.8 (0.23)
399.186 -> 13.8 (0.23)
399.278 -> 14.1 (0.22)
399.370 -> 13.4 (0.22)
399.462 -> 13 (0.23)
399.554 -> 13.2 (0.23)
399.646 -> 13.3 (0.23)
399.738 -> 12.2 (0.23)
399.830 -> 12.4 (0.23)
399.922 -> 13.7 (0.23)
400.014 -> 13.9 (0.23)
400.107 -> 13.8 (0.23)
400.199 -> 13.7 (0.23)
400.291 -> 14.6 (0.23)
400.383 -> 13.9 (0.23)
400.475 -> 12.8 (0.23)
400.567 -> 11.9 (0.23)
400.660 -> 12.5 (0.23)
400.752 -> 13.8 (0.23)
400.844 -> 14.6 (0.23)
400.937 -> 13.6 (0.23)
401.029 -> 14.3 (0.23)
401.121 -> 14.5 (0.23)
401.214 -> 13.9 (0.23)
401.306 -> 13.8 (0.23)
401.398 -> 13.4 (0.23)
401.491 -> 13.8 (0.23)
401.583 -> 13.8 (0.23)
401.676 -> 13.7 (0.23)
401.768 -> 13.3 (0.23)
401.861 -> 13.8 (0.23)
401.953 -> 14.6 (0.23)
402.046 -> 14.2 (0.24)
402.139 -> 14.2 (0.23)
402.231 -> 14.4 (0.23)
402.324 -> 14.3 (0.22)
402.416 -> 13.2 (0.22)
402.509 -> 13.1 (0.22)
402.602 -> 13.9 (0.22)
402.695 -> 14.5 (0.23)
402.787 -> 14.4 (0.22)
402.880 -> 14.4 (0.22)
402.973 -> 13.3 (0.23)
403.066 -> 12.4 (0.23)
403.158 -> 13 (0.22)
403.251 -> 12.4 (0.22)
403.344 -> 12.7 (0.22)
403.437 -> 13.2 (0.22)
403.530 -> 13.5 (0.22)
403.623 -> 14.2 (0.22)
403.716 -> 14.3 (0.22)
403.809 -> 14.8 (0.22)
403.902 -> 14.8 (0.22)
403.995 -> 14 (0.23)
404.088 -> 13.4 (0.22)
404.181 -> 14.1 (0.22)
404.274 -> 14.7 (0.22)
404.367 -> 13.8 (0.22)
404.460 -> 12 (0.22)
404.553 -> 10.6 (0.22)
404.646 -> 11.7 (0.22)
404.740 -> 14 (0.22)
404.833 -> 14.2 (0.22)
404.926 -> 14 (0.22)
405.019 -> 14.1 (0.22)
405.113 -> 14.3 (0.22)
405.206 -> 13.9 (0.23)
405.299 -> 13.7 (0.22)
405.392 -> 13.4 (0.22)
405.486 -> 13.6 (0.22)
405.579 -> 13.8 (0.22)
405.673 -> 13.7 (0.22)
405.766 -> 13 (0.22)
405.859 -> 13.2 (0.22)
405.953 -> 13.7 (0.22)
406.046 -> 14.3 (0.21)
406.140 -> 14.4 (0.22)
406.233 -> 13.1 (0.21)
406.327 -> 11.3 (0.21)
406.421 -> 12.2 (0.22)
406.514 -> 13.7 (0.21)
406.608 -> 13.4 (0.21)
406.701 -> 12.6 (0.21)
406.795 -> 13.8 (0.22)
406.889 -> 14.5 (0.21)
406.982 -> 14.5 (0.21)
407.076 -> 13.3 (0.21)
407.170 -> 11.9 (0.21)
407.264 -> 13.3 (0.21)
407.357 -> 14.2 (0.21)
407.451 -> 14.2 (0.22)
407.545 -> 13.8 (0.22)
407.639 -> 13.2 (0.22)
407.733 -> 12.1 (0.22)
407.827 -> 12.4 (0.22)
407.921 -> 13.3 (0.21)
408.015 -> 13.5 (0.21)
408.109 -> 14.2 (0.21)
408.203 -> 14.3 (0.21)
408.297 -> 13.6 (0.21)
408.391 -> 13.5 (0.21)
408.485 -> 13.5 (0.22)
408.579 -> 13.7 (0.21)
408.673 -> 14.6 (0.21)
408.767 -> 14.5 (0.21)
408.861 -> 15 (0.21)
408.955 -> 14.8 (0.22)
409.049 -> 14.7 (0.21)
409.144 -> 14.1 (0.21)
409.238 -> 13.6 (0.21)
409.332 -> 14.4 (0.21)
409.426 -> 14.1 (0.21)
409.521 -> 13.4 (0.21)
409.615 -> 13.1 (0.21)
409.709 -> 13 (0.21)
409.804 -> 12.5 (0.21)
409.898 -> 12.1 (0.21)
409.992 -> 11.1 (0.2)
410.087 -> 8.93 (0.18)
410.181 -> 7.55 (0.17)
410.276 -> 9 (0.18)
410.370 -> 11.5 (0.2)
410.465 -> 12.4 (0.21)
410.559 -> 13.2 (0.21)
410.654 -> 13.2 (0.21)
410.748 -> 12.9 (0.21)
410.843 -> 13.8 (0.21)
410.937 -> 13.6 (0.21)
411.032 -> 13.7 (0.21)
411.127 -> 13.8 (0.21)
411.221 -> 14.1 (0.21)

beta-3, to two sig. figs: -0.95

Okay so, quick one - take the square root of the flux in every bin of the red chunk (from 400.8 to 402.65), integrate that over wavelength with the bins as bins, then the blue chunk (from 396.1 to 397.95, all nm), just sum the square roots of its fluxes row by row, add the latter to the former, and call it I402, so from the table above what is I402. 60.7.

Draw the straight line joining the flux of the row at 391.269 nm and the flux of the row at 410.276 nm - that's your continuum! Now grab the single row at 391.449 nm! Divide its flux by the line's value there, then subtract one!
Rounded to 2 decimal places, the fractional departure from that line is -0.05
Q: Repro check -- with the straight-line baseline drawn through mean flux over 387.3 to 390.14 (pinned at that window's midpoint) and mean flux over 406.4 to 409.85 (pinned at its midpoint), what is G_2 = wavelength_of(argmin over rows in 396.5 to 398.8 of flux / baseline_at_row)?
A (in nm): 396.895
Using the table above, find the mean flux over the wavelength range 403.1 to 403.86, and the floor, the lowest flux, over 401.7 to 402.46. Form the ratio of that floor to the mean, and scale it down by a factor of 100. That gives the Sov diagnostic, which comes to 0.0098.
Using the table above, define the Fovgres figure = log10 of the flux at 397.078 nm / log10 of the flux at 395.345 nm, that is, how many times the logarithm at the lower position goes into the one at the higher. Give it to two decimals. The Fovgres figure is 0.63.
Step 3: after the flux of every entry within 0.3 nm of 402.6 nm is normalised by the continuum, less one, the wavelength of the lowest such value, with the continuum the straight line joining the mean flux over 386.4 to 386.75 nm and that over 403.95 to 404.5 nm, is 402.509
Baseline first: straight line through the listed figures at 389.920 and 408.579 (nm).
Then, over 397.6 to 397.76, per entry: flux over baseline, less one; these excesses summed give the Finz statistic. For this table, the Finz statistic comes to -0.18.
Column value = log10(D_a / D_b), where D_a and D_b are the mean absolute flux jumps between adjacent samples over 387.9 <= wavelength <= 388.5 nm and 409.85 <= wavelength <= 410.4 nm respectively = -0.37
